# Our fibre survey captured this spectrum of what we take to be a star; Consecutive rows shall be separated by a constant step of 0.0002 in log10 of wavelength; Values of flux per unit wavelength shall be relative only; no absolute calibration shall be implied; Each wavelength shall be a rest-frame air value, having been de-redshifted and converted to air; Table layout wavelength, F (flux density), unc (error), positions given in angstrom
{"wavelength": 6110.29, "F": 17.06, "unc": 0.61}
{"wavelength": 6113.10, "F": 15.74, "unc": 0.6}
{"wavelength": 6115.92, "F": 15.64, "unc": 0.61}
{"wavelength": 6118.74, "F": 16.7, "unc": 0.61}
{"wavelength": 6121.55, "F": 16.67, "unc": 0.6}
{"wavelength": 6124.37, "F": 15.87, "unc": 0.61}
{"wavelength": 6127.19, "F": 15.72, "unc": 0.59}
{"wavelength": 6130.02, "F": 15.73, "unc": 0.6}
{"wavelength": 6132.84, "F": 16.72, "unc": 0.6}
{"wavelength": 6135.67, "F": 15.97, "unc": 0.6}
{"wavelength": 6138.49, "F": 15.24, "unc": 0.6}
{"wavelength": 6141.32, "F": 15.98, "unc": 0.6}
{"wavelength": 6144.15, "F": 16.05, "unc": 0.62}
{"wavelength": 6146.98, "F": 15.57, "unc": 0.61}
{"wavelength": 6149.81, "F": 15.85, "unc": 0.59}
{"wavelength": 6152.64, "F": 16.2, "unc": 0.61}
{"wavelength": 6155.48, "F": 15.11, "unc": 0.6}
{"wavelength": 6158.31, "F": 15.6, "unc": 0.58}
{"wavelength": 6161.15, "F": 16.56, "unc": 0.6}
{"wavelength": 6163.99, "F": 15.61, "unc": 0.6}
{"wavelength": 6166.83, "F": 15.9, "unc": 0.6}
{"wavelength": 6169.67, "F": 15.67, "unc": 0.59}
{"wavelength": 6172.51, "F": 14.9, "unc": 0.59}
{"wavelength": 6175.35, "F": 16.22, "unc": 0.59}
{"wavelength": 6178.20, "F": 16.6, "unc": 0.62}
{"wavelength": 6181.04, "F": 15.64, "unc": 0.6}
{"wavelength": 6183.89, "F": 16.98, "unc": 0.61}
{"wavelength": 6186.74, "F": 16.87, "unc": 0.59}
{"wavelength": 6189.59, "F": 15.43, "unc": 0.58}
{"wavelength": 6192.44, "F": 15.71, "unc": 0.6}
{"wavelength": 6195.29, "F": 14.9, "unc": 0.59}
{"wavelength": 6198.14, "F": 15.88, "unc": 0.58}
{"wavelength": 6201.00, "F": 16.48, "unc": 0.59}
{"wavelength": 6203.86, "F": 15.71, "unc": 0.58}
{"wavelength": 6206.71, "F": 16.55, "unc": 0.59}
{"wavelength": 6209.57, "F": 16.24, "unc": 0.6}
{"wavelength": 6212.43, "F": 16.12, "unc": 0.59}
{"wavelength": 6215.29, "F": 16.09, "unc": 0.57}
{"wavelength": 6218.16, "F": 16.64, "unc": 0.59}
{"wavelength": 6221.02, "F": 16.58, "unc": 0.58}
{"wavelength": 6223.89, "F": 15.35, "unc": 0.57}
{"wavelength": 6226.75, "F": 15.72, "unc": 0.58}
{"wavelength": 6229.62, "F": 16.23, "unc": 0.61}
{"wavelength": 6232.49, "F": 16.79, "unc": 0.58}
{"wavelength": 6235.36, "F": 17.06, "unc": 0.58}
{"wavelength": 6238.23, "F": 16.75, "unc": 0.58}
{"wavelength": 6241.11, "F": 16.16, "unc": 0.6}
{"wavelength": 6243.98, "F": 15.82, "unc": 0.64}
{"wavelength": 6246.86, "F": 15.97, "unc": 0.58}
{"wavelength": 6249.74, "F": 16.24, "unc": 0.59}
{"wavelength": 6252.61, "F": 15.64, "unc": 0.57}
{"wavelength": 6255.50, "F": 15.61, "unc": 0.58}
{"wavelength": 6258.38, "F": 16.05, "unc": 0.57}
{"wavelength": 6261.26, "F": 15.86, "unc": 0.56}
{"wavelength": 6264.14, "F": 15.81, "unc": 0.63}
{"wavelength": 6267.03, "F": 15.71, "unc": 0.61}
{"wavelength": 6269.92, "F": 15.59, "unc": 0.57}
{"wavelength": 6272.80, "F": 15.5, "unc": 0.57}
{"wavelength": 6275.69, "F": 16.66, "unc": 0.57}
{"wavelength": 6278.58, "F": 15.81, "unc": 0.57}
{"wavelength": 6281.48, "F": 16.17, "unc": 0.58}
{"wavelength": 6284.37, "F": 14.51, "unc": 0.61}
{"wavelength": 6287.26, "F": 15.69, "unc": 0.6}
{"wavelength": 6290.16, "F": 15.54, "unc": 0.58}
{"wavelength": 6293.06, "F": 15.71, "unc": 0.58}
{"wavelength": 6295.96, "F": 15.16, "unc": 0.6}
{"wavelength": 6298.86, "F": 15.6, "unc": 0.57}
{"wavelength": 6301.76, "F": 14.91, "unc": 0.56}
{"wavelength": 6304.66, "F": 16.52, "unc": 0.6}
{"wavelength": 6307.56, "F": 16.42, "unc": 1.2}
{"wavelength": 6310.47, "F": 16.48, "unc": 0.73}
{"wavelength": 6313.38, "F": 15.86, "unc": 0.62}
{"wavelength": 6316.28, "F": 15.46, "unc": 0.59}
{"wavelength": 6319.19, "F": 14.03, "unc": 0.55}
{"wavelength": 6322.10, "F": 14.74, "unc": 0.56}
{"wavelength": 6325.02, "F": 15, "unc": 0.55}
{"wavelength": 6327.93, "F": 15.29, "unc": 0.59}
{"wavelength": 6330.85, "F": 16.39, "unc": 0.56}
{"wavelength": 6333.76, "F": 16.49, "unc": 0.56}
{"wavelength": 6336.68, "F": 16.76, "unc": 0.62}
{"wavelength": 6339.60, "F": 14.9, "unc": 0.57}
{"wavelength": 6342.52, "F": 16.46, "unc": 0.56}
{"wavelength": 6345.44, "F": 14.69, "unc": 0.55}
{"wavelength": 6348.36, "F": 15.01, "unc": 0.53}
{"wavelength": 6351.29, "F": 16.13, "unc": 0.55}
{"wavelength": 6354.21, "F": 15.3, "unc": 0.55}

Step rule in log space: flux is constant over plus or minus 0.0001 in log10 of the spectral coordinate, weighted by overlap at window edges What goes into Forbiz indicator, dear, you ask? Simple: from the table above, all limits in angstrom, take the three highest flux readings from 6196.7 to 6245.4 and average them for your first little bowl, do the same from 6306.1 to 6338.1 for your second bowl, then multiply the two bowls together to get 280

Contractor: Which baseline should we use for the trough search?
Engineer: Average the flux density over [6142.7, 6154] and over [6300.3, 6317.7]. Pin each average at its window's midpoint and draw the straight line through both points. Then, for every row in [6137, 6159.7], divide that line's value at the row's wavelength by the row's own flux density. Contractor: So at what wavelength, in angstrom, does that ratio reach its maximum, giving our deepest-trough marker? 6155.48 angstrom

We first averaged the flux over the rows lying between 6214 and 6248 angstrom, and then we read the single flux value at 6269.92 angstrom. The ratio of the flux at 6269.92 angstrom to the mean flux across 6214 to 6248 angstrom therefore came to 0.96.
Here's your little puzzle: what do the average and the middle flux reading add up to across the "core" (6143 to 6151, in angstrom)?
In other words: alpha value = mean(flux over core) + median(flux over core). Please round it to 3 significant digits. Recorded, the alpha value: 31.7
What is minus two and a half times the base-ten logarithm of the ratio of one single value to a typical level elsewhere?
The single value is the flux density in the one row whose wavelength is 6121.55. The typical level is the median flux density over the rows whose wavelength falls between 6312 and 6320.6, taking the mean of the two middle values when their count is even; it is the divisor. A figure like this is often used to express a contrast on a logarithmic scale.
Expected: -0.08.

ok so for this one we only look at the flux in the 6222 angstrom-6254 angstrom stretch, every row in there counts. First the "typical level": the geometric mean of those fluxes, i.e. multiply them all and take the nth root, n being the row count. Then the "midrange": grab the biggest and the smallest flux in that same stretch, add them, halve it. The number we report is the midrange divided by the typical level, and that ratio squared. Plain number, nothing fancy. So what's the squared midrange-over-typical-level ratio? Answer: 1.01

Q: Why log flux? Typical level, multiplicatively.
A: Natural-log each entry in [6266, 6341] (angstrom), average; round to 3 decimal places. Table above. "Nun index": 2.749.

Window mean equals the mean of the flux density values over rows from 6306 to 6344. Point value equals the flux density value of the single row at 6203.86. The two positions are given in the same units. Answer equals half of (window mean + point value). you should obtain 15.7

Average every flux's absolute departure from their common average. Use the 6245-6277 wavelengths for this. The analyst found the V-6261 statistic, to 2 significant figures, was 0.26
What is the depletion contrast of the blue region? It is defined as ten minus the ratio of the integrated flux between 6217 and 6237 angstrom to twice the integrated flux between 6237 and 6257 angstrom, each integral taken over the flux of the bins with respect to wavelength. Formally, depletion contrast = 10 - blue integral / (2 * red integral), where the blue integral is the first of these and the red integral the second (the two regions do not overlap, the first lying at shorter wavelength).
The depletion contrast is 9.49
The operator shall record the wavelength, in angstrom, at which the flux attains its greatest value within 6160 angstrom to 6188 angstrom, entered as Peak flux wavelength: 6183.89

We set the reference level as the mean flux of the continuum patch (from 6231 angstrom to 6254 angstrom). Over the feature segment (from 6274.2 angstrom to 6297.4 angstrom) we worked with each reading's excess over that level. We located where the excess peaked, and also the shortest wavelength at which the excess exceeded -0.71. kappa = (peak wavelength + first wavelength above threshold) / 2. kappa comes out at 6275.7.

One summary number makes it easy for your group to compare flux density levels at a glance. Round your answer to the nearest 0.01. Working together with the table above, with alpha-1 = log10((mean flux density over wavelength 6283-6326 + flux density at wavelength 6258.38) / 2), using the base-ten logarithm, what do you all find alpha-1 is 1.20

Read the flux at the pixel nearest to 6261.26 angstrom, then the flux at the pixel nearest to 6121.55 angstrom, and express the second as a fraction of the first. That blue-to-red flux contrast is 1.05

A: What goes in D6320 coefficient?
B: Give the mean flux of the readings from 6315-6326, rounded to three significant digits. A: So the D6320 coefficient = 14.8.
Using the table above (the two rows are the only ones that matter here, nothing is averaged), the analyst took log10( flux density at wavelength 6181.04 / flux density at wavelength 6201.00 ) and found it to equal -0.023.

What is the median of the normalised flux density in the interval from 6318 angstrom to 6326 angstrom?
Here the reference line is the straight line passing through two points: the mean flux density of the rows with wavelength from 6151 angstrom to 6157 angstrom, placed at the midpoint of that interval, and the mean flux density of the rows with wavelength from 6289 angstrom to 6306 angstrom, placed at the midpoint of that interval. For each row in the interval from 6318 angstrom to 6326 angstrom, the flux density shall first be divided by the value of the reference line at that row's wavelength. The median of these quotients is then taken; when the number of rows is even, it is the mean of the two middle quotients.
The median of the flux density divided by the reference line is 0.95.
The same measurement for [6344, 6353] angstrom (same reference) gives 0.97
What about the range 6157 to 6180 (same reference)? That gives 1.01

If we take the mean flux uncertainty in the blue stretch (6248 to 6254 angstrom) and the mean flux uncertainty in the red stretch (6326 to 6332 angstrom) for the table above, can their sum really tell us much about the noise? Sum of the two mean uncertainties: 1.15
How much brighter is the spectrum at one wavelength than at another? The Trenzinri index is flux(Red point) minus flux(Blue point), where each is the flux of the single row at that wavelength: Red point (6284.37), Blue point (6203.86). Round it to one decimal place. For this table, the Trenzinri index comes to -1.2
